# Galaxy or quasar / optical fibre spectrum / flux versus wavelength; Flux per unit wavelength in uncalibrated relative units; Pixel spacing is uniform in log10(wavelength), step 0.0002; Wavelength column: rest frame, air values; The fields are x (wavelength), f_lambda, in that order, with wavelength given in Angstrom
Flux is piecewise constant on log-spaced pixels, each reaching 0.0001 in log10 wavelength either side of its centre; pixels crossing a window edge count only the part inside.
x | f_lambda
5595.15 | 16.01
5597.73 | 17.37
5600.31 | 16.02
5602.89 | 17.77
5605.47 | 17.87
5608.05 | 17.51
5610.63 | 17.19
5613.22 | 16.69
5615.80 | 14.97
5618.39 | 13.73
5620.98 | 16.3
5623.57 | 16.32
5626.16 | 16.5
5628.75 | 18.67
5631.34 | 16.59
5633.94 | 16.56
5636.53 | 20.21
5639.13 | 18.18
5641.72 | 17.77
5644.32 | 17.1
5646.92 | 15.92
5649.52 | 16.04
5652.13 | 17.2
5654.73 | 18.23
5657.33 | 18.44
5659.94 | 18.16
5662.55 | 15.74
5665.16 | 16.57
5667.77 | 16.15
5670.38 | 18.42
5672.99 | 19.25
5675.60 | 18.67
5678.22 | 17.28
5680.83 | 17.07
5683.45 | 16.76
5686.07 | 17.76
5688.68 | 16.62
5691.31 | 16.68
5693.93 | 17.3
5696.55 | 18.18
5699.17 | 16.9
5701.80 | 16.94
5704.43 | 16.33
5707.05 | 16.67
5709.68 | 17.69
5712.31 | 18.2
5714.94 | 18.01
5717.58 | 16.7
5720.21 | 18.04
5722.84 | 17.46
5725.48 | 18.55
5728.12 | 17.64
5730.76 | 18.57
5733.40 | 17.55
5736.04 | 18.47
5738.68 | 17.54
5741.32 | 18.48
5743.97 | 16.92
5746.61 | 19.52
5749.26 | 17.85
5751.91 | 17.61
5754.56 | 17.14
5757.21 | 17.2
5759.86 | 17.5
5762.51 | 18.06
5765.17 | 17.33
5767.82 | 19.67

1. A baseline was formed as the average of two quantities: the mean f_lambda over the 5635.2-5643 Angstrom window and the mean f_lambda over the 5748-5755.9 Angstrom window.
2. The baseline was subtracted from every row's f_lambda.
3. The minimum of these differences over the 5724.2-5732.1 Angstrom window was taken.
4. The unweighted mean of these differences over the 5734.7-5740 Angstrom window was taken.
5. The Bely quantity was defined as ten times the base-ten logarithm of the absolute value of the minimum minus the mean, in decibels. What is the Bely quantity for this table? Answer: -4.4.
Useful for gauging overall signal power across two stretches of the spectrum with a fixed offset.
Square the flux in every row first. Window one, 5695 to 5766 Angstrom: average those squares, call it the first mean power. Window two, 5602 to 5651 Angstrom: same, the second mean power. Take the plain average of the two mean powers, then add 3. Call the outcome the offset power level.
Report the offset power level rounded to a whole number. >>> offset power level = 304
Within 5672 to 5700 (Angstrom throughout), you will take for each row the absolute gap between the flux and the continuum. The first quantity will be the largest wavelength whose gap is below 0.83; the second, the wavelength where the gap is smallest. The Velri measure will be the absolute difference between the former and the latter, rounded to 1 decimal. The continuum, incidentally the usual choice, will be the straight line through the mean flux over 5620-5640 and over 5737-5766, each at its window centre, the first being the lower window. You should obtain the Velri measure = 13.1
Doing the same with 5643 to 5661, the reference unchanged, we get 7.8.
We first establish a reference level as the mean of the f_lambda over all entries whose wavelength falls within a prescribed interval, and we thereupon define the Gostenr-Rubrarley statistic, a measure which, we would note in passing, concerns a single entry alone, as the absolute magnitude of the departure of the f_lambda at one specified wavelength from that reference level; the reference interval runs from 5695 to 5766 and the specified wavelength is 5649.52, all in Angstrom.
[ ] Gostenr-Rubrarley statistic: 1.6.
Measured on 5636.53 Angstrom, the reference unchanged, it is 2.5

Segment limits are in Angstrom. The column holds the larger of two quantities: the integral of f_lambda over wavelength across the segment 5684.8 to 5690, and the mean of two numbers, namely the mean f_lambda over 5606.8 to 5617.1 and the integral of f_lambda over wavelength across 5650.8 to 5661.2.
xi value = 102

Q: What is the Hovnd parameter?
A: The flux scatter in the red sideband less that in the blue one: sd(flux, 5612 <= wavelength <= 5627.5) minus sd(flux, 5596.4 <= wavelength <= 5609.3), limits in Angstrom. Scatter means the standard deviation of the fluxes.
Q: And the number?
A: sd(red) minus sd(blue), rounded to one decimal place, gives 0.4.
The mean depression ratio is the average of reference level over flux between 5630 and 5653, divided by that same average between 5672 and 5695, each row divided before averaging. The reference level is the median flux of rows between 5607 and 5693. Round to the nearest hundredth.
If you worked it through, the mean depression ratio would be 1.01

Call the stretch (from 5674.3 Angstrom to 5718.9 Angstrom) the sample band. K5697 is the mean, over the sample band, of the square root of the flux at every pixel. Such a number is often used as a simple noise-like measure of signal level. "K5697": 4.16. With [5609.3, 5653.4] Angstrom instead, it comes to 4.10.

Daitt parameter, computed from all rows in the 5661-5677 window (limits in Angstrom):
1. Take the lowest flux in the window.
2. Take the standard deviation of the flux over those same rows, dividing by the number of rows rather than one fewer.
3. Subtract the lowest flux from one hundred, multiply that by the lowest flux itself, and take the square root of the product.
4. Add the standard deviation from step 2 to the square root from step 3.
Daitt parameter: 37.8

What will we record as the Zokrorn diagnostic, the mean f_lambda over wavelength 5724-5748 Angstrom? 18.1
